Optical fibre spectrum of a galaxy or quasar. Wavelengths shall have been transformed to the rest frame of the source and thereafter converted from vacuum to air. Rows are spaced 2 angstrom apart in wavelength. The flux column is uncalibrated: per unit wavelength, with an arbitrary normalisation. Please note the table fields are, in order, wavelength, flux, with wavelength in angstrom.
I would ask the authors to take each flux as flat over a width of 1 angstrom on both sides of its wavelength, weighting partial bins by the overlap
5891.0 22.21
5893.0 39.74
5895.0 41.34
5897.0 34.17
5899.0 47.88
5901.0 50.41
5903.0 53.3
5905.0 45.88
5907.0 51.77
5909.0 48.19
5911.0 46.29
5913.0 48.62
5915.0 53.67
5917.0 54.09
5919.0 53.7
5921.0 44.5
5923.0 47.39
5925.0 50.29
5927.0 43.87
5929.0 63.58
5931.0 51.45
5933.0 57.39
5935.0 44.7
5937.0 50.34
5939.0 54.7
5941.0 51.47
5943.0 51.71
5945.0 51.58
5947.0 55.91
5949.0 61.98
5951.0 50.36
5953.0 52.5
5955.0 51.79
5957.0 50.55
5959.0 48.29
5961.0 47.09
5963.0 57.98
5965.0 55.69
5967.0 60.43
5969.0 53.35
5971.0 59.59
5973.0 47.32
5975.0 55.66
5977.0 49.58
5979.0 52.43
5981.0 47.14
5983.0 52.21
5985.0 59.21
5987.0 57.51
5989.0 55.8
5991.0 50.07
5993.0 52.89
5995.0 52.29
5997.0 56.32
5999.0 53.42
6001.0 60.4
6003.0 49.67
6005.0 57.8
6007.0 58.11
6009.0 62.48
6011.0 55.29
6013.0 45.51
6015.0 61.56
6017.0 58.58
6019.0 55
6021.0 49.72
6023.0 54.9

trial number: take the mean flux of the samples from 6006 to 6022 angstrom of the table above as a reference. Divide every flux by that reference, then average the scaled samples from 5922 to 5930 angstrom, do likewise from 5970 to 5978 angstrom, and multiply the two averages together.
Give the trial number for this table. 0.87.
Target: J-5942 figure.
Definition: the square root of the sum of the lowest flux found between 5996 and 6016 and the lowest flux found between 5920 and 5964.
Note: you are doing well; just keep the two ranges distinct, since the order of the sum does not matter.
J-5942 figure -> 9.45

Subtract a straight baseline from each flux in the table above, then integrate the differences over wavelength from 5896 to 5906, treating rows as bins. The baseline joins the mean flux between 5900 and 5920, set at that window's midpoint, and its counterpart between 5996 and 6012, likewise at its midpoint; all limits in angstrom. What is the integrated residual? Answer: -37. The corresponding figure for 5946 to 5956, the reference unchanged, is 13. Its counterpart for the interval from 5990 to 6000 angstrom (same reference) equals -31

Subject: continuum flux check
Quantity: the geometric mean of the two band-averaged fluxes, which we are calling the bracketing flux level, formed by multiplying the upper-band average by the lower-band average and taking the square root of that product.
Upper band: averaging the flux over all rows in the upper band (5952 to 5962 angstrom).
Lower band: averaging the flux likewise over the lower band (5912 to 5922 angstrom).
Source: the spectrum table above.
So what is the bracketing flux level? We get 50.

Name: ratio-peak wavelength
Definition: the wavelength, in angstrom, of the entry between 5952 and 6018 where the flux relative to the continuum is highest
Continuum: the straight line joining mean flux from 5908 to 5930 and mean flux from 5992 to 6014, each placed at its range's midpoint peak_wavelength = 5967.0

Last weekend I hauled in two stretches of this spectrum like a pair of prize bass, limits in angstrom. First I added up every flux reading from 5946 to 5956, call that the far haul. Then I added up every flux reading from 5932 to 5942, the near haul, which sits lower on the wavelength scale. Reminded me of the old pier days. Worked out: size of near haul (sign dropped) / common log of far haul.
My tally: 106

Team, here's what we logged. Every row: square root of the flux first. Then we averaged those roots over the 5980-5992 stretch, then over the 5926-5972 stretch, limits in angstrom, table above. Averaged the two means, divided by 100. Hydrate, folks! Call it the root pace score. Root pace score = 0.0731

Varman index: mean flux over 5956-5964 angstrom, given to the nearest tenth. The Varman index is 51.0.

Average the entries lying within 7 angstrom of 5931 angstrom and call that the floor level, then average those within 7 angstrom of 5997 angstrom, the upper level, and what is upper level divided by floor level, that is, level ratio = 1.04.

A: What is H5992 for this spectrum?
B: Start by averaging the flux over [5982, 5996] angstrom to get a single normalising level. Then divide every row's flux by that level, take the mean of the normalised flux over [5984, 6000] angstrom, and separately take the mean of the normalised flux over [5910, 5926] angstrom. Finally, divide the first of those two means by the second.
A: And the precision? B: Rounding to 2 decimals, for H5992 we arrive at 1.10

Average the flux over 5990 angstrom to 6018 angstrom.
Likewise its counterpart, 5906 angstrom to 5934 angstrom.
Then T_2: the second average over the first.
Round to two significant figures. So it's 0.92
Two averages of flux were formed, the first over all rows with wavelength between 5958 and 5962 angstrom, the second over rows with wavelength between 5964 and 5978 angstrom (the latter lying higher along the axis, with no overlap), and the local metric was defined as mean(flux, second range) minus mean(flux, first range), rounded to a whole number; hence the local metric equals 7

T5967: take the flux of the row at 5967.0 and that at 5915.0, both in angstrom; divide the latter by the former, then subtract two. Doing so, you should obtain -1.11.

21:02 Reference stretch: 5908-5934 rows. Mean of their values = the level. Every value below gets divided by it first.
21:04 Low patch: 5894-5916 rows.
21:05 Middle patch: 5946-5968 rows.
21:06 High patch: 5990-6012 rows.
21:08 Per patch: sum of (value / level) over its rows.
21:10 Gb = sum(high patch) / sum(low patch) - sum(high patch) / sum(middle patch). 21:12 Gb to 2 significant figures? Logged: 0.14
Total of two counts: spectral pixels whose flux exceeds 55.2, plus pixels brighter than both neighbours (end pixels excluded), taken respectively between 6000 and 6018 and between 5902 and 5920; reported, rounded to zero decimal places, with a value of 9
